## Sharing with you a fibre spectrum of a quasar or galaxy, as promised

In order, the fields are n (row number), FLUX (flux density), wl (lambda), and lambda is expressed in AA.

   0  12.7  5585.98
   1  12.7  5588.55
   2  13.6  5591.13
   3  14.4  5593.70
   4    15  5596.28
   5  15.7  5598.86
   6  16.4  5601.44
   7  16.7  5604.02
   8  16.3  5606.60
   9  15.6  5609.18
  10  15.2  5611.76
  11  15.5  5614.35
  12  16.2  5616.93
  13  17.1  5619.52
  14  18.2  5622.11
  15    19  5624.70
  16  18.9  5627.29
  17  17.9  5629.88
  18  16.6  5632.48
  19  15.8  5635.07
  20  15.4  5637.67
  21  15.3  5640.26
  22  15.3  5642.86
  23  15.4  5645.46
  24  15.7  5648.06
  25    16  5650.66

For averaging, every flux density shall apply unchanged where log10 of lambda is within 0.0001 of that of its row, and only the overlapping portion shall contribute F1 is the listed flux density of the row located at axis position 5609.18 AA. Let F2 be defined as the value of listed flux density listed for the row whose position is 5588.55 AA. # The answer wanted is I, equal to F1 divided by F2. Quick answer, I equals 1.23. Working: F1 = 15.6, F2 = 12.7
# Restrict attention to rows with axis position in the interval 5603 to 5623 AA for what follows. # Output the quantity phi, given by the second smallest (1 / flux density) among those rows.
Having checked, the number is 0.058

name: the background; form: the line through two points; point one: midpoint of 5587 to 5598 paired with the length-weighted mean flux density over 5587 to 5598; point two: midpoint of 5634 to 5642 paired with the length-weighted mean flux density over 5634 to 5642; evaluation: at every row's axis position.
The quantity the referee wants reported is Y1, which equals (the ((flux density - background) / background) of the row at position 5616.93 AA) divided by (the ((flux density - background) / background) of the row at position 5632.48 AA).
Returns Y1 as 1.1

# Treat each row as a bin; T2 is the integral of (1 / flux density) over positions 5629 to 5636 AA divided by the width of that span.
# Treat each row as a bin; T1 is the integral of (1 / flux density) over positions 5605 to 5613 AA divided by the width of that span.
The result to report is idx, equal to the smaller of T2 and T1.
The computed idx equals 0.0598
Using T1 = 0.0636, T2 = 0.060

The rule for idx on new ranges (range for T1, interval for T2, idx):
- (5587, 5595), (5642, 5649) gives 0.0647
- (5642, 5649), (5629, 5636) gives 0.0598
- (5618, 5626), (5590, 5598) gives 0.0555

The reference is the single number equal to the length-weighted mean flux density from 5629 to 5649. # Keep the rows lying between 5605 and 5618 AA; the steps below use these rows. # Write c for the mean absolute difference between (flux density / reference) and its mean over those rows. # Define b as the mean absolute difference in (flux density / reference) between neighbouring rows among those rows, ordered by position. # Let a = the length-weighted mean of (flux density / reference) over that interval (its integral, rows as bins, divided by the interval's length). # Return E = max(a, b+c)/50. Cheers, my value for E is 0.0199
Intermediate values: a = 0.99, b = 0.033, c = 0.025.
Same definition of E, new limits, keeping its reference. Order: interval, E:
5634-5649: 0.0195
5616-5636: 0.0220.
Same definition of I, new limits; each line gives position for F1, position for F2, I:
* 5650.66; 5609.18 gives 1.03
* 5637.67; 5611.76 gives 1.01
